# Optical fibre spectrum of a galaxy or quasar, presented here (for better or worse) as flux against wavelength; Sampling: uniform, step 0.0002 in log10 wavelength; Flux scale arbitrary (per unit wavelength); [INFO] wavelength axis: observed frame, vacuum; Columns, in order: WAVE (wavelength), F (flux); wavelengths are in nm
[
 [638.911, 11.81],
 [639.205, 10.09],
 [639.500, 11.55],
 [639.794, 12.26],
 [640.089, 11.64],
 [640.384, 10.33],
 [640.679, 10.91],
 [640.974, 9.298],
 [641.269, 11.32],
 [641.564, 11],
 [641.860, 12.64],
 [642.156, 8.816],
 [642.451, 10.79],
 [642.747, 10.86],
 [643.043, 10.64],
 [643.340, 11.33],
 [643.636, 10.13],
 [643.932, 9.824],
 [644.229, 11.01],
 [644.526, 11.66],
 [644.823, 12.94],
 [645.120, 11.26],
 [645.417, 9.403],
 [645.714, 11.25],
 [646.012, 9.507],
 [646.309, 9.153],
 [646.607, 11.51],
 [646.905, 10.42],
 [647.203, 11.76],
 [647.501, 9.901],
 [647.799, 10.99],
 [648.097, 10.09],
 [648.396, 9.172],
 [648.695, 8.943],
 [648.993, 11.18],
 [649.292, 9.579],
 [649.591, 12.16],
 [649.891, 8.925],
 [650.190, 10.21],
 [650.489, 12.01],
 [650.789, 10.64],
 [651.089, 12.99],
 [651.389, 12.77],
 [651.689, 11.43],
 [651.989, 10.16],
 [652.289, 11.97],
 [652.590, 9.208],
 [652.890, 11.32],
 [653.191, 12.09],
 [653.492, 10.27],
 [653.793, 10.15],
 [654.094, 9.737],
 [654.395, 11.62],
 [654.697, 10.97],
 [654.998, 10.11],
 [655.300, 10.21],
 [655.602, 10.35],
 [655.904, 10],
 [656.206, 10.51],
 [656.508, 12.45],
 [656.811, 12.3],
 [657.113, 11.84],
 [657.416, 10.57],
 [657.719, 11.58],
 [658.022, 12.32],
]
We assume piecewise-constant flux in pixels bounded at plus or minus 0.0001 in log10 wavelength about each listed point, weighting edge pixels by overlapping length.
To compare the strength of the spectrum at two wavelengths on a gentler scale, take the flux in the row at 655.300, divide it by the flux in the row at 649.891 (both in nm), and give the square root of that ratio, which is 1.07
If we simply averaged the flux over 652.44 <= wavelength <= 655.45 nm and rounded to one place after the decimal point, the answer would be 10.6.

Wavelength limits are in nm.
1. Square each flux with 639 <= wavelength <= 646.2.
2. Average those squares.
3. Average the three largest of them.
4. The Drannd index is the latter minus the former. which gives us 40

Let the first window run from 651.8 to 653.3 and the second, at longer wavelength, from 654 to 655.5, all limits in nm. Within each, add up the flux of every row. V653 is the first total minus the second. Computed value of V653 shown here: 2.1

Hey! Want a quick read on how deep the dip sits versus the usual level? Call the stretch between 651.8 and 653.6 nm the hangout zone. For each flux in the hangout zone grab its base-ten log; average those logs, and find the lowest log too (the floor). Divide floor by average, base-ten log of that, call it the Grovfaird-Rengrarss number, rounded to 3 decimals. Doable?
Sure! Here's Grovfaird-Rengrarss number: -0.030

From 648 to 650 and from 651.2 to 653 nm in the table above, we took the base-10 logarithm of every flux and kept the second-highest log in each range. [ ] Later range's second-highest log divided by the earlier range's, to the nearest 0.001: 1.028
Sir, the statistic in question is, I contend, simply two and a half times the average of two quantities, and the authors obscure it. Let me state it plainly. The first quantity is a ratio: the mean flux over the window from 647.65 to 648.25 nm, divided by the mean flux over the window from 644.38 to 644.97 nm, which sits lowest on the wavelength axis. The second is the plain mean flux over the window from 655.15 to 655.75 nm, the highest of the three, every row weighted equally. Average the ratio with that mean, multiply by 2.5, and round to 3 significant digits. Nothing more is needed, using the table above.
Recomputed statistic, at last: 13.9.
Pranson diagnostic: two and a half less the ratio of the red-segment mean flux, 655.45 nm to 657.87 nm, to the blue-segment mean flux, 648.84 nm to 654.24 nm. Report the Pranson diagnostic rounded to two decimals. 1.48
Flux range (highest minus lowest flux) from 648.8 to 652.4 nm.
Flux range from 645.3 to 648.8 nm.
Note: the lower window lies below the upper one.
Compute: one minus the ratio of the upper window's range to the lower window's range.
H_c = -0.44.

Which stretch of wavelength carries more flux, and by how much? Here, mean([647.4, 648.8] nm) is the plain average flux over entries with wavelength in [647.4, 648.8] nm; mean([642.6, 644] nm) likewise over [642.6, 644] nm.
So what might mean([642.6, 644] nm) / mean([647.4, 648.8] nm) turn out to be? 1.08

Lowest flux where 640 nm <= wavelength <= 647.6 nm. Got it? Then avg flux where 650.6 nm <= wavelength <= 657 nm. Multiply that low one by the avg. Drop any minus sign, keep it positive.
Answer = 97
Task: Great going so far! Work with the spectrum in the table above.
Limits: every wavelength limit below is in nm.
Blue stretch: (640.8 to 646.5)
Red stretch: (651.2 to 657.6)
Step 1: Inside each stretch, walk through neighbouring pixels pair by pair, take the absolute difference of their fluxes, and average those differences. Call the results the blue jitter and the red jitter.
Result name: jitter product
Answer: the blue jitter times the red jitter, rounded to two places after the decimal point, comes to 1.32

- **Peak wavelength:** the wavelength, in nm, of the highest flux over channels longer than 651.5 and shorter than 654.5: 653.191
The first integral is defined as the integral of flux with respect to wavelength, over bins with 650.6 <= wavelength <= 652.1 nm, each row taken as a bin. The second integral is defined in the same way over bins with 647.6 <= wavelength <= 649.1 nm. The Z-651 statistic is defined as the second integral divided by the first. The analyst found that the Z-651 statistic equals 0.86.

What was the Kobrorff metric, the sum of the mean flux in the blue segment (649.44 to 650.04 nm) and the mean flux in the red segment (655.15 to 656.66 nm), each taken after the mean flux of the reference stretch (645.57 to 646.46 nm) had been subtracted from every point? 1.3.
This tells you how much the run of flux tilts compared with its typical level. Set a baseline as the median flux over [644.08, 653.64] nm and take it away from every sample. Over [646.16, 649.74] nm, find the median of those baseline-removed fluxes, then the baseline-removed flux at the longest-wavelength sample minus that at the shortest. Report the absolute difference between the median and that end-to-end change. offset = 3.8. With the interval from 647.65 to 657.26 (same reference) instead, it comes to 1.3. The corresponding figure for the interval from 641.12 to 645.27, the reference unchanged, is 0.1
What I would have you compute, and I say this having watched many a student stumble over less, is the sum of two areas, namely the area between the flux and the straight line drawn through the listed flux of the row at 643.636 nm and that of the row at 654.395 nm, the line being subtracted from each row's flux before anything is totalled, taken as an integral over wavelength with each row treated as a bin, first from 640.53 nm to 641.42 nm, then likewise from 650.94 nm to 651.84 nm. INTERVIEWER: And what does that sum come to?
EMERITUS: 1.7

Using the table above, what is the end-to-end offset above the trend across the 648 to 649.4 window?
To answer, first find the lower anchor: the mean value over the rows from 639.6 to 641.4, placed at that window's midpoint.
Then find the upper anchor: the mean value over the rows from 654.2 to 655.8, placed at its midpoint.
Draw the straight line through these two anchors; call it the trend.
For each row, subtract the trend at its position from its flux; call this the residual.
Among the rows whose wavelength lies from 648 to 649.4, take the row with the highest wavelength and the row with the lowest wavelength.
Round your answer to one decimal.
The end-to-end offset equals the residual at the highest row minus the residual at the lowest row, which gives -0.5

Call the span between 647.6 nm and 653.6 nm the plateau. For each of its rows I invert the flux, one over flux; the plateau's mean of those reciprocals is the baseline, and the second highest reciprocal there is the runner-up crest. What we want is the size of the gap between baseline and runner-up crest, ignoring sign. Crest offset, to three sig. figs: 0.0180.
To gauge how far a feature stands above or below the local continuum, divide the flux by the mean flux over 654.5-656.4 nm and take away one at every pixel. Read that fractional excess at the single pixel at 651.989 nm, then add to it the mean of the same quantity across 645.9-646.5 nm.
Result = -0.12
